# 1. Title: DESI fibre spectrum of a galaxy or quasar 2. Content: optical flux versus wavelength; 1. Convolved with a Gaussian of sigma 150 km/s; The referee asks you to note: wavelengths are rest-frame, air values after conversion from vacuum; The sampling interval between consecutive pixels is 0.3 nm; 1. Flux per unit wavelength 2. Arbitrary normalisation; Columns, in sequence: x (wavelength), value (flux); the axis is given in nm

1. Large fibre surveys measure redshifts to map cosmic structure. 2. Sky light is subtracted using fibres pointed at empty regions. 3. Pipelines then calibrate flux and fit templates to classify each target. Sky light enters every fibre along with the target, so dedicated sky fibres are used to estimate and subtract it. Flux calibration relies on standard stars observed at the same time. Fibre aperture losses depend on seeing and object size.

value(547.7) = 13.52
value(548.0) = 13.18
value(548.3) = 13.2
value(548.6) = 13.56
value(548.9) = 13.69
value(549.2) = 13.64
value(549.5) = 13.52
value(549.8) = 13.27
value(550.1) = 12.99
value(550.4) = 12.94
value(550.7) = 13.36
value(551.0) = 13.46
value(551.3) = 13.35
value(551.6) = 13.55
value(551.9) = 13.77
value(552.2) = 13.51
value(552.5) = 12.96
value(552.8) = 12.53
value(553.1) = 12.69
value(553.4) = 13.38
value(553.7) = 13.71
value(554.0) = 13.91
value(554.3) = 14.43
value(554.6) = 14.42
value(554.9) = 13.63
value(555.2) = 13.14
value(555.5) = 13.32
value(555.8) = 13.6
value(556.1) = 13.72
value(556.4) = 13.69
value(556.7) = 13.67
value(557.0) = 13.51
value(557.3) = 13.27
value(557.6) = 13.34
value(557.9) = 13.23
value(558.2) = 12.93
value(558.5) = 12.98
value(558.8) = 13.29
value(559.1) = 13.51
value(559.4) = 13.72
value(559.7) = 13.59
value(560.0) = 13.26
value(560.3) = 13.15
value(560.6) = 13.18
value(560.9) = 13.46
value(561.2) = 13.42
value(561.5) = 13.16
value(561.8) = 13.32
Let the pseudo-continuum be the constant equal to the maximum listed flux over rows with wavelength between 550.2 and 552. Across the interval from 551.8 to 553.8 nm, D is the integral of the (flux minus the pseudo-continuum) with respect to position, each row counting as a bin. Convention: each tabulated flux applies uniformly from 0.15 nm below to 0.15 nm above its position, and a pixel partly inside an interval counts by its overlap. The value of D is -1.1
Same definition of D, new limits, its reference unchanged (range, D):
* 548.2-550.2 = -0.7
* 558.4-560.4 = -0.8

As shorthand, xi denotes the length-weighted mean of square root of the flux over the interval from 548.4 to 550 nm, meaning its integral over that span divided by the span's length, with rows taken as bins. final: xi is 3.68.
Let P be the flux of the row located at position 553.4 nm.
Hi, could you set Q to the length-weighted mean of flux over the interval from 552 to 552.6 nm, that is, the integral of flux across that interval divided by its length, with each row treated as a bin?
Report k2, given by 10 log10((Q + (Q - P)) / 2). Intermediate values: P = 13.38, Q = 13.30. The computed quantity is 8.2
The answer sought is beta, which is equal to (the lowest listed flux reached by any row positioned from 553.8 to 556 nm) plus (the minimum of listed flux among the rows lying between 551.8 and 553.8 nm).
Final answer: 25.7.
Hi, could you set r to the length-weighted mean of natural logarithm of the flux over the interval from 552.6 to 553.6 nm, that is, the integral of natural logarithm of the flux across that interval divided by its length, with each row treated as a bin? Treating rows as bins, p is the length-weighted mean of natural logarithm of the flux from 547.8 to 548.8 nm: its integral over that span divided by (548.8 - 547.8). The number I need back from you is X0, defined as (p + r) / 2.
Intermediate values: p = 2.59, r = 2.558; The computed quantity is 2.57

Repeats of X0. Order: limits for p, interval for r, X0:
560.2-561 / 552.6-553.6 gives 2.57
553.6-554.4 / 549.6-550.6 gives 2.61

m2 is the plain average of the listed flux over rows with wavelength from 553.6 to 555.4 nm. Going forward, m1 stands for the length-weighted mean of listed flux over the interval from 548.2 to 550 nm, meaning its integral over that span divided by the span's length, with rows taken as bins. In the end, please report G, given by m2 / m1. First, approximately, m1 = 13.47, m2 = 13.9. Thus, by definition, 1.030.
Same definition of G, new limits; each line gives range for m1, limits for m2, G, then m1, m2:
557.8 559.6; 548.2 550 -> 1.015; 13.29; 13.5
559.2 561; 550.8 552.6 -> 1.003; 13.39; 13.4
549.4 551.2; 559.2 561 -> 1.011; 13.25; 13.4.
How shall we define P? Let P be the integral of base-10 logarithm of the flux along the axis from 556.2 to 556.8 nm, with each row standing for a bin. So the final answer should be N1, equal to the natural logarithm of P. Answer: -0.4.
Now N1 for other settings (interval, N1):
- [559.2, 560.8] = 0.6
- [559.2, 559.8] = -0.4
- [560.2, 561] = -0.1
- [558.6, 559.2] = -0.4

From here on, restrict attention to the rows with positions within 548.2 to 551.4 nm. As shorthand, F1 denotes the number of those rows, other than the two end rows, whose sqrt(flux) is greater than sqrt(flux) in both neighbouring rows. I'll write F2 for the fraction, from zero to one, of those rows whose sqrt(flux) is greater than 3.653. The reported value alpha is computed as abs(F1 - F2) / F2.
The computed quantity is 2.1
